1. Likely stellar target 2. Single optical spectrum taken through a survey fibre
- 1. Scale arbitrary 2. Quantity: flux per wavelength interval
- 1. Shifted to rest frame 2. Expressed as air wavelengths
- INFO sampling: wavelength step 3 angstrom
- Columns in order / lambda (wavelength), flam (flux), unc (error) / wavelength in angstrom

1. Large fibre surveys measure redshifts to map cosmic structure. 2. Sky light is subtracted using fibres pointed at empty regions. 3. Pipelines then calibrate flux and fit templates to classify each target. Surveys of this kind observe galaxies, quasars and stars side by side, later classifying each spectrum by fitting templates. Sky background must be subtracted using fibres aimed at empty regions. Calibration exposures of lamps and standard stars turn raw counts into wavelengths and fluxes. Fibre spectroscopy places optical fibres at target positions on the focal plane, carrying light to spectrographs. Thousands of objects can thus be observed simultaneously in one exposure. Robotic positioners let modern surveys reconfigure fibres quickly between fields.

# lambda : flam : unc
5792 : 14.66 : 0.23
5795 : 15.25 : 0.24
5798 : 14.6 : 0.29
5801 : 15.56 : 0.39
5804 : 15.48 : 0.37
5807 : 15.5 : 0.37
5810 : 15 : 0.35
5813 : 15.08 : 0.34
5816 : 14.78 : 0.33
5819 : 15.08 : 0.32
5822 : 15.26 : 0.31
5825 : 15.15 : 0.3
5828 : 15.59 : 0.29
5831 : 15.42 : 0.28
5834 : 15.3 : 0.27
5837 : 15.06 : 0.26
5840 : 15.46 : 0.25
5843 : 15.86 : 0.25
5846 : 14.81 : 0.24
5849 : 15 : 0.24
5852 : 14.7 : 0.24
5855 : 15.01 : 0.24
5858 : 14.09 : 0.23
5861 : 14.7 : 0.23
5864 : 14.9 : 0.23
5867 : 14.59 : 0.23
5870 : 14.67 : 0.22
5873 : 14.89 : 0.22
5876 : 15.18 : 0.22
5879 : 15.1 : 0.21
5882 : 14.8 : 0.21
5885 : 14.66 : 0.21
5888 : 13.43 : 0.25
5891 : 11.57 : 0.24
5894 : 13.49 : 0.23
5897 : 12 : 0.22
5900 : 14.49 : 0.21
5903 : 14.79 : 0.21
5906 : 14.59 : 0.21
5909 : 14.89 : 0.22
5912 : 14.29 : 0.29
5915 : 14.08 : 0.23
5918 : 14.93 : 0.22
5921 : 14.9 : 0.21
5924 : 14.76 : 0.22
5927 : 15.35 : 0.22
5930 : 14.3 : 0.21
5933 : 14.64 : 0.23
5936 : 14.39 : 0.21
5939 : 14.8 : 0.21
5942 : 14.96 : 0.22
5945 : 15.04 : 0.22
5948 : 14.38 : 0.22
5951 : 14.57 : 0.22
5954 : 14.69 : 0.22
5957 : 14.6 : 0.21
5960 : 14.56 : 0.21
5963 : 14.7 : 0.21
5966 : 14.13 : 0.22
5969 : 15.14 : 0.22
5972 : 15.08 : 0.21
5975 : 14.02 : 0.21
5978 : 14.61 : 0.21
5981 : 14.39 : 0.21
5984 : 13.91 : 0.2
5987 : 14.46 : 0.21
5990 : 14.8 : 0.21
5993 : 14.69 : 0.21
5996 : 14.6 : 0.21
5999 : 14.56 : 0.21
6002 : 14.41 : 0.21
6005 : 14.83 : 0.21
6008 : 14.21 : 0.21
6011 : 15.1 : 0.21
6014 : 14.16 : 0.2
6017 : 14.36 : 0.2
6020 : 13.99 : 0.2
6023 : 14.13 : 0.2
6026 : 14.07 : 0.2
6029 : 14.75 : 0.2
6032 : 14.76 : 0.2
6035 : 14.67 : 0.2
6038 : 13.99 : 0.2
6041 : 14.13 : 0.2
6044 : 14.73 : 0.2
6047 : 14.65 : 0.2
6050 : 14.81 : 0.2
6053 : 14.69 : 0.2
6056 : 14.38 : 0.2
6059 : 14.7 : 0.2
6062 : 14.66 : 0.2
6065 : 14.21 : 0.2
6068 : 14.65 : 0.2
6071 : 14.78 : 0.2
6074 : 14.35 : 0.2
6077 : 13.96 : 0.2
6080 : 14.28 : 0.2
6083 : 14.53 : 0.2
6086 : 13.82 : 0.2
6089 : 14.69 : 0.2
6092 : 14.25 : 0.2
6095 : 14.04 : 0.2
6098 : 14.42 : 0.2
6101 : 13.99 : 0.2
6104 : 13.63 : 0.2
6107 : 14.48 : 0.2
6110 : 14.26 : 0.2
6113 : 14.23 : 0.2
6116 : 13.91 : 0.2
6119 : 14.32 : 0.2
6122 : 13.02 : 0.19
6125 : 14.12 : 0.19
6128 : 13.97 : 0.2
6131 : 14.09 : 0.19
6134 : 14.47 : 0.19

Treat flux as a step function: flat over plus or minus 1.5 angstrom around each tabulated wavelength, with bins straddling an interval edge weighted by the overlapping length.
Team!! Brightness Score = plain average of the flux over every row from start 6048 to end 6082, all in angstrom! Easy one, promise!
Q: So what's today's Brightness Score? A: 14.5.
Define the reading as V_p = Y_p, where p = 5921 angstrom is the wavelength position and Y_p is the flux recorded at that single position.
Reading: 14.9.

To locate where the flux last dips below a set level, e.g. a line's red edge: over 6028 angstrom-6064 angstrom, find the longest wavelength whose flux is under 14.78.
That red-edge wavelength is 6062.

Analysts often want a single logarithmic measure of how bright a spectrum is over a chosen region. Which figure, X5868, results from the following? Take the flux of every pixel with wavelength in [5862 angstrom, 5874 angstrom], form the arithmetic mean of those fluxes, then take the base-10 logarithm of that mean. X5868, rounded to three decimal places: 1.169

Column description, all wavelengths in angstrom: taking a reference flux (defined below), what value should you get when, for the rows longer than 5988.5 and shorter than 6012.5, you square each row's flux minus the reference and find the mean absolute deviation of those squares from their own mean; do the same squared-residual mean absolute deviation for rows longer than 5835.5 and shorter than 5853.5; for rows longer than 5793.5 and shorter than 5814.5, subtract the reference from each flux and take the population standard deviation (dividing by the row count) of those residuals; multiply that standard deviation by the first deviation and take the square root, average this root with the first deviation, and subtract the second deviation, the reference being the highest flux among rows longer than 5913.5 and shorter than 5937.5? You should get 0.2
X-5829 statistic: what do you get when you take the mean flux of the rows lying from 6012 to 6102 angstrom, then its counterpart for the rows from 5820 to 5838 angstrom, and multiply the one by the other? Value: 220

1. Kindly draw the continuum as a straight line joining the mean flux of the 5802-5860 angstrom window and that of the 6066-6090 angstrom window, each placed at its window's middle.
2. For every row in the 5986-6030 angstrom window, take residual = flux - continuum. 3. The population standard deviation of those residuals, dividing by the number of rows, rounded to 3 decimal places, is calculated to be 0.299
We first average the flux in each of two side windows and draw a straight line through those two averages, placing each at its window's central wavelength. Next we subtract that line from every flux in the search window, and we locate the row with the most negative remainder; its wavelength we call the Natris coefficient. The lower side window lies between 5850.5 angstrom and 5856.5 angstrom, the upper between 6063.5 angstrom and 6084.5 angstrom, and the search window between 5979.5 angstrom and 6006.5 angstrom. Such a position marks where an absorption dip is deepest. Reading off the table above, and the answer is 5984 angstrom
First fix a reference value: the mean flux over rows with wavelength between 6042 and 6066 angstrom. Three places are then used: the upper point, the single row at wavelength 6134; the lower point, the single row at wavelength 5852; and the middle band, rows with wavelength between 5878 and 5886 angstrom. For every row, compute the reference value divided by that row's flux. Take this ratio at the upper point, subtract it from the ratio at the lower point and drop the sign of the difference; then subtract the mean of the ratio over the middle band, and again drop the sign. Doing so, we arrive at 0.97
